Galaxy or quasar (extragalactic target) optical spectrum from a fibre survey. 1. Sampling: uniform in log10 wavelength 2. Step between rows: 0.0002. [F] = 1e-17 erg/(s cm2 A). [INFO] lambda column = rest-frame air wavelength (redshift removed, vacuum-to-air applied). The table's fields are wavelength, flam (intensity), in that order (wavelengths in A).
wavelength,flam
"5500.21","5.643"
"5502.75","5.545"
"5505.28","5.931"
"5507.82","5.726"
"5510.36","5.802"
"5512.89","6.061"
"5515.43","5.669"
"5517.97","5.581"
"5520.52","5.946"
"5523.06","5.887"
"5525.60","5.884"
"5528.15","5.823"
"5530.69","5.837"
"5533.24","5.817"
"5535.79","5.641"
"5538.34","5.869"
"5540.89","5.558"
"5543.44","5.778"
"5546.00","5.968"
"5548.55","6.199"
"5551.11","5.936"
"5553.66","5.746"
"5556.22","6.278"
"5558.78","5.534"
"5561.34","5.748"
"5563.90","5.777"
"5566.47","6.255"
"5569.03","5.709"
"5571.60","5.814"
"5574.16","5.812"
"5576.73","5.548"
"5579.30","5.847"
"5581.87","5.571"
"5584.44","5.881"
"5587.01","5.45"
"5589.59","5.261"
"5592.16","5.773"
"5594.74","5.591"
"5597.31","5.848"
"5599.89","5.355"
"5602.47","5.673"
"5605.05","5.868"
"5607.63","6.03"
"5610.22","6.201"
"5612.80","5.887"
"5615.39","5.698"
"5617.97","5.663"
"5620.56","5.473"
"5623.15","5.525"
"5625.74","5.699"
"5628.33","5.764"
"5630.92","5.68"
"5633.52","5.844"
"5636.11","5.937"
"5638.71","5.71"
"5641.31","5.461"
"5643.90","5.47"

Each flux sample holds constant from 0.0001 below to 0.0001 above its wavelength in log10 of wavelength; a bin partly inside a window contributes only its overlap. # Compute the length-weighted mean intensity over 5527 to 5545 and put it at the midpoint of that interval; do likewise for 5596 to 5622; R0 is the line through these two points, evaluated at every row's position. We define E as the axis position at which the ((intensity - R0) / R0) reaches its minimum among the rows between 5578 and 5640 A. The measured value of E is 5589.59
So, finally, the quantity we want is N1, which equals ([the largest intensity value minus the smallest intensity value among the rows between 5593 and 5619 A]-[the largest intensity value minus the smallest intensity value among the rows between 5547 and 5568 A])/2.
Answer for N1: 0.051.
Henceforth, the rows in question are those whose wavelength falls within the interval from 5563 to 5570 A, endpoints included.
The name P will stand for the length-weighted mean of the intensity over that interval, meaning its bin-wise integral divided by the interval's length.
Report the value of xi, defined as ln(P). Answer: 1.78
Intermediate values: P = 5.93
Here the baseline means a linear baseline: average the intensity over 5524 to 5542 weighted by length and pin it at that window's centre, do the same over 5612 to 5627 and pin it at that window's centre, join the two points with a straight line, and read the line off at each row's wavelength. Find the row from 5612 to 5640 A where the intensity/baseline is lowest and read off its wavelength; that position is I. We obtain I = 5620.56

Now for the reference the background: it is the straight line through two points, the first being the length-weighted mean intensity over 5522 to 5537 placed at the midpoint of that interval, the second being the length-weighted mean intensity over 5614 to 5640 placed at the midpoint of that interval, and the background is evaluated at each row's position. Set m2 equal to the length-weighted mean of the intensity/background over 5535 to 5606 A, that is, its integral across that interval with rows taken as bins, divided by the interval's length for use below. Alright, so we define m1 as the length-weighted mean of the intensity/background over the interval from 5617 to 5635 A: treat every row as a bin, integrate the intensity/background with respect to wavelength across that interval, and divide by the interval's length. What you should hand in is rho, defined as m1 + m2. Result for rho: 1.993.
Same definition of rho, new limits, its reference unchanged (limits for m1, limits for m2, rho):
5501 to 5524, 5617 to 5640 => 1.992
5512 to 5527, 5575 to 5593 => 1.978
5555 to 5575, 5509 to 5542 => 2.013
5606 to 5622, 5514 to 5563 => 2.023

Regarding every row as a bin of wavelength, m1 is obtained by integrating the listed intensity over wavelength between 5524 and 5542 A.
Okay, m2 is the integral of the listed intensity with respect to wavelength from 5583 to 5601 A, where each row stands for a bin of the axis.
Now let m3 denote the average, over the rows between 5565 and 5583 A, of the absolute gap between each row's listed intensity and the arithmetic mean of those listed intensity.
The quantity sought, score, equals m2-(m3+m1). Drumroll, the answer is -3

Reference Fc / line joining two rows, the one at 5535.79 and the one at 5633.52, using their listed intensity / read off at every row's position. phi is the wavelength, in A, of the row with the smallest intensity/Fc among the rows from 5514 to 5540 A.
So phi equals 5517.97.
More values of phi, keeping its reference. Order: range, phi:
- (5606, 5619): 5617.97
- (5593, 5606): 5599.89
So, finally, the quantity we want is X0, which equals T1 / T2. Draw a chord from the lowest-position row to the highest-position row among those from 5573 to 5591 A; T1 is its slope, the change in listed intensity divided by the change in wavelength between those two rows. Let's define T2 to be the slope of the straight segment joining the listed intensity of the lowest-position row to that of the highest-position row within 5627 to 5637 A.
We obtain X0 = -1.6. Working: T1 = -0.036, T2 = 0.02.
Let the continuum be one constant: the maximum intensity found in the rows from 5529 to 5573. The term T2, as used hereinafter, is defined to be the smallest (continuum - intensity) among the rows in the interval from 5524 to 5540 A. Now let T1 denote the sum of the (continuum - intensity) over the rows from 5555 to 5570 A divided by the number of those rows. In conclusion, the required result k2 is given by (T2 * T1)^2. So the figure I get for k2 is 0.024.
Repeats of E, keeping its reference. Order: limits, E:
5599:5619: 5599.89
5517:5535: 5517.97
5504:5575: 5558.78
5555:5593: 5589.59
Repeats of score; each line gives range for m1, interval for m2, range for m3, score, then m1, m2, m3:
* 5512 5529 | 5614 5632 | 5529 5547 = 2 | 99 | 102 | 0.105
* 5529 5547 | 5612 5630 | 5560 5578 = -2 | 104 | 102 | 0.130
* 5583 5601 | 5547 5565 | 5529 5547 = 5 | 101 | 106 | 0.105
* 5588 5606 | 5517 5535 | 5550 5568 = 3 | 101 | 105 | 0.223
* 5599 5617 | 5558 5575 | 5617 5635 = -6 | 105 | 99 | 0.095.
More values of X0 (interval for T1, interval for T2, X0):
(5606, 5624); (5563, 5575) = -9.5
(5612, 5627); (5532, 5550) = -0.6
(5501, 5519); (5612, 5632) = -0.2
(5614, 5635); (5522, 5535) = -1.2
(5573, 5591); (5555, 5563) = 0.3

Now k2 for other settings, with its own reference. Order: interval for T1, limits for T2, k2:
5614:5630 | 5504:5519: 0.019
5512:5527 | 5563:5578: 0.000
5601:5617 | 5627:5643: 0.017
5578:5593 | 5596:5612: 0.002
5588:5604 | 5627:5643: 0.056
